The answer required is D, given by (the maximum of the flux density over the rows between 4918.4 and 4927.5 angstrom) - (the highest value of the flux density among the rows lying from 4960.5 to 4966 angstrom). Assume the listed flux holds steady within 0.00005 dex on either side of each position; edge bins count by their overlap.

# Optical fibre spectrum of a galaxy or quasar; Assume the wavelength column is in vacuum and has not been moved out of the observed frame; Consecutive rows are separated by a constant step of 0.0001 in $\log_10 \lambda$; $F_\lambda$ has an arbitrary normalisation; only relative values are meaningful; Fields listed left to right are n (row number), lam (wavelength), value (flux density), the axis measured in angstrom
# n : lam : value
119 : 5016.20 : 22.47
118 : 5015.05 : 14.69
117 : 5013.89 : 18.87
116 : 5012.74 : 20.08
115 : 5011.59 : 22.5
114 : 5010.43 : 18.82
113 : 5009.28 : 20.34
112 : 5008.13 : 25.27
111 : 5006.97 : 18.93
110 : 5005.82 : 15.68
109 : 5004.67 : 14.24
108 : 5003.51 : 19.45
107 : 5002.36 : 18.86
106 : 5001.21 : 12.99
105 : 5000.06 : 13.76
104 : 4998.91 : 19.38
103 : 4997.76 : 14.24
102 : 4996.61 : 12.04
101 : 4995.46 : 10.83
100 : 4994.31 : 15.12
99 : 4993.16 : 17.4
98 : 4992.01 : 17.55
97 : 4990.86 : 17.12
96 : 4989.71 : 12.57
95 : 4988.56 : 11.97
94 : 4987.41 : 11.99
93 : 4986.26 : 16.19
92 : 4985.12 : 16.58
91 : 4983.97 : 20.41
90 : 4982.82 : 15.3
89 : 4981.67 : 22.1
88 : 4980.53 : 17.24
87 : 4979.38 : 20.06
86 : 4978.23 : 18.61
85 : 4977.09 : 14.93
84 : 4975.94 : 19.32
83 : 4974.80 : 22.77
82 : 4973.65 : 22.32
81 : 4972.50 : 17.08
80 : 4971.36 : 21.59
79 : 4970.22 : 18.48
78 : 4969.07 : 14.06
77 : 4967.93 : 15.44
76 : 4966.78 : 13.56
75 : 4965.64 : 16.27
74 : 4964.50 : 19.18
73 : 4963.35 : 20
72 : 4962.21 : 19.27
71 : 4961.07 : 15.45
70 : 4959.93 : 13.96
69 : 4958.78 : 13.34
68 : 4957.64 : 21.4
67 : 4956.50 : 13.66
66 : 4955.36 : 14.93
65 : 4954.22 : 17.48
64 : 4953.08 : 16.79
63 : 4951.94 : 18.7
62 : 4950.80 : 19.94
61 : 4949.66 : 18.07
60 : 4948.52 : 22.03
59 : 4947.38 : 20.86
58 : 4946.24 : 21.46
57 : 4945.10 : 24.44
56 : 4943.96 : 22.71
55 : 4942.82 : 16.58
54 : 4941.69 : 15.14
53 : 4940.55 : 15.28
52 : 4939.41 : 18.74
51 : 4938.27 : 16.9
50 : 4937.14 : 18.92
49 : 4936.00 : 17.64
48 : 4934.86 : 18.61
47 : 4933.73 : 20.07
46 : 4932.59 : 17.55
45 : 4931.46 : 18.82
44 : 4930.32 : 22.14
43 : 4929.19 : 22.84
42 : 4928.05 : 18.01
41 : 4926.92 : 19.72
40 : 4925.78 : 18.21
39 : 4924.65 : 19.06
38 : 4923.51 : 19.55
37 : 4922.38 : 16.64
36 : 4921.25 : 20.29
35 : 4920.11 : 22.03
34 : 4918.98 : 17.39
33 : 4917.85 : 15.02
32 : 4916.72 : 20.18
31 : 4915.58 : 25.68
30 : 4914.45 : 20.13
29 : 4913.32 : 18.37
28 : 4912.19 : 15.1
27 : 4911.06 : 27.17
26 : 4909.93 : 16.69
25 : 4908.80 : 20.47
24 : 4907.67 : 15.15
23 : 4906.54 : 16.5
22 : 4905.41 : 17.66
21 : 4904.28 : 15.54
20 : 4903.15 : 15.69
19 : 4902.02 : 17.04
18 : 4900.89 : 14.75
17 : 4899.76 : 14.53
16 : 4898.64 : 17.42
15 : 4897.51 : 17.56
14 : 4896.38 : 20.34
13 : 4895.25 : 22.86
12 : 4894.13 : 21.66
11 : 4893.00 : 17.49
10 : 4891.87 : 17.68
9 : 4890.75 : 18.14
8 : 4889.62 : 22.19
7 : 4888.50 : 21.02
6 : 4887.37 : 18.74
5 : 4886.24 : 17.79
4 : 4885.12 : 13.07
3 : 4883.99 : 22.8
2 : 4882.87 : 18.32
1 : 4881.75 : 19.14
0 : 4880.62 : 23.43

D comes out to 2.0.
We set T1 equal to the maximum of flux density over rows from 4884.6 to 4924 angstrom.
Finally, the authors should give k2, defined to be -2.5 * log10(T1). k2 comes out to -3.59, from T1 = 27.17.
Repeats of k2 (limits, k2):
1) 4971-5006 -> -3.39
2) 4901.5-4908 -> -3.12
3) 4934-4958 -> -3.47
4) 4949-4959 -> -3.33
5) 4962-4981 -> -3.39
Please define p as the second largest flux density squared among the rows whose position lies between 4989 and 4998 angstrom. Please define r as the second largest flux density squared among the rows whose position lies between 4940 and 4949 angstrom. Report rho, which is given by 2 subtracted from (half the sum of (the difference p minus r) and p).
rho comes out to 43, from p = 303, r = 516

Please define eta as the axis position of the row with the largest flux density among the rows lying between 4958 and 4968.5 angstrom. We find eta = 4963.35 angstrom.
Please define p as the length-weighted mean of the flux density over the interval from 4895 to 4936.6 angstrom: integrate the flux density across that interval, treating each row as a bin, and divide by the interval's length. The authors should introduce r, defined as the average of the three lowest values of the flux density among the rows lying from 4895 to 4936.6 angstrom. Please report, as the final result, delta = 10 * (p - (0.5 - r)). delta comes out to 329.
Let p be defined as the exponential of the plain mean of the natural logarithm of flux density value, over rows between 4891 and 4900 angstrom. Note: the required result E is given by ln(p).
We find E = 2.92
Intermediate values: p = 18.5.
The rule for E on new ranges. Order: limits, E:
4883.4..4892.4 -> 2.93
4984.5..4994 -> 2.71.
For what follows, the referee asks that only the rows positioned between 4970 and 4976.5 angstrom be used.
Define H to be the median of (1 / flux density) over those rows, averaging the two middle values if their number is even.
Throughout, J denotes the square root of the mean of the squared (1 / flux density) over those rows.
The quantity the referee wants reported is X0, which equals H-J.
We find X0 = -0.0012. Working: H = 0.0490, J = 0.050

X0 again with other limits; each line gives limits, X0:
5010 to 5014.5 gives 0.0012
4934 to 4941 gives -0.0018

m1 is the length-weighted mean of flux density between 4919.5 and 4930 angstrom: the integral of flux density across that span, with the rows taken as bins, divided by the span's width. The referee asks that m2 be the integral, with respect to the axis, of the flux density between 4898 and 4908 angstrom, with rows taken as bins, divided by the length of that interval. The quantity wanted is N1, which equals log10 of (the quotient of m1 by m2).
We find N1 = 0.09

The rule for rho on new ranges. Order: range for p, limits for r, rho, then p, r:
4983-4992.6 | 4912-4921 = 63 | 308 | 485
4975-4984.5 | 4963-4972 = 215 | 417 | 400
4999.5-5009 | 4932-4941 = 197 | 378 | 358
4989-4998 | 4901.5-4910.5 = 145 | 303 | 312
